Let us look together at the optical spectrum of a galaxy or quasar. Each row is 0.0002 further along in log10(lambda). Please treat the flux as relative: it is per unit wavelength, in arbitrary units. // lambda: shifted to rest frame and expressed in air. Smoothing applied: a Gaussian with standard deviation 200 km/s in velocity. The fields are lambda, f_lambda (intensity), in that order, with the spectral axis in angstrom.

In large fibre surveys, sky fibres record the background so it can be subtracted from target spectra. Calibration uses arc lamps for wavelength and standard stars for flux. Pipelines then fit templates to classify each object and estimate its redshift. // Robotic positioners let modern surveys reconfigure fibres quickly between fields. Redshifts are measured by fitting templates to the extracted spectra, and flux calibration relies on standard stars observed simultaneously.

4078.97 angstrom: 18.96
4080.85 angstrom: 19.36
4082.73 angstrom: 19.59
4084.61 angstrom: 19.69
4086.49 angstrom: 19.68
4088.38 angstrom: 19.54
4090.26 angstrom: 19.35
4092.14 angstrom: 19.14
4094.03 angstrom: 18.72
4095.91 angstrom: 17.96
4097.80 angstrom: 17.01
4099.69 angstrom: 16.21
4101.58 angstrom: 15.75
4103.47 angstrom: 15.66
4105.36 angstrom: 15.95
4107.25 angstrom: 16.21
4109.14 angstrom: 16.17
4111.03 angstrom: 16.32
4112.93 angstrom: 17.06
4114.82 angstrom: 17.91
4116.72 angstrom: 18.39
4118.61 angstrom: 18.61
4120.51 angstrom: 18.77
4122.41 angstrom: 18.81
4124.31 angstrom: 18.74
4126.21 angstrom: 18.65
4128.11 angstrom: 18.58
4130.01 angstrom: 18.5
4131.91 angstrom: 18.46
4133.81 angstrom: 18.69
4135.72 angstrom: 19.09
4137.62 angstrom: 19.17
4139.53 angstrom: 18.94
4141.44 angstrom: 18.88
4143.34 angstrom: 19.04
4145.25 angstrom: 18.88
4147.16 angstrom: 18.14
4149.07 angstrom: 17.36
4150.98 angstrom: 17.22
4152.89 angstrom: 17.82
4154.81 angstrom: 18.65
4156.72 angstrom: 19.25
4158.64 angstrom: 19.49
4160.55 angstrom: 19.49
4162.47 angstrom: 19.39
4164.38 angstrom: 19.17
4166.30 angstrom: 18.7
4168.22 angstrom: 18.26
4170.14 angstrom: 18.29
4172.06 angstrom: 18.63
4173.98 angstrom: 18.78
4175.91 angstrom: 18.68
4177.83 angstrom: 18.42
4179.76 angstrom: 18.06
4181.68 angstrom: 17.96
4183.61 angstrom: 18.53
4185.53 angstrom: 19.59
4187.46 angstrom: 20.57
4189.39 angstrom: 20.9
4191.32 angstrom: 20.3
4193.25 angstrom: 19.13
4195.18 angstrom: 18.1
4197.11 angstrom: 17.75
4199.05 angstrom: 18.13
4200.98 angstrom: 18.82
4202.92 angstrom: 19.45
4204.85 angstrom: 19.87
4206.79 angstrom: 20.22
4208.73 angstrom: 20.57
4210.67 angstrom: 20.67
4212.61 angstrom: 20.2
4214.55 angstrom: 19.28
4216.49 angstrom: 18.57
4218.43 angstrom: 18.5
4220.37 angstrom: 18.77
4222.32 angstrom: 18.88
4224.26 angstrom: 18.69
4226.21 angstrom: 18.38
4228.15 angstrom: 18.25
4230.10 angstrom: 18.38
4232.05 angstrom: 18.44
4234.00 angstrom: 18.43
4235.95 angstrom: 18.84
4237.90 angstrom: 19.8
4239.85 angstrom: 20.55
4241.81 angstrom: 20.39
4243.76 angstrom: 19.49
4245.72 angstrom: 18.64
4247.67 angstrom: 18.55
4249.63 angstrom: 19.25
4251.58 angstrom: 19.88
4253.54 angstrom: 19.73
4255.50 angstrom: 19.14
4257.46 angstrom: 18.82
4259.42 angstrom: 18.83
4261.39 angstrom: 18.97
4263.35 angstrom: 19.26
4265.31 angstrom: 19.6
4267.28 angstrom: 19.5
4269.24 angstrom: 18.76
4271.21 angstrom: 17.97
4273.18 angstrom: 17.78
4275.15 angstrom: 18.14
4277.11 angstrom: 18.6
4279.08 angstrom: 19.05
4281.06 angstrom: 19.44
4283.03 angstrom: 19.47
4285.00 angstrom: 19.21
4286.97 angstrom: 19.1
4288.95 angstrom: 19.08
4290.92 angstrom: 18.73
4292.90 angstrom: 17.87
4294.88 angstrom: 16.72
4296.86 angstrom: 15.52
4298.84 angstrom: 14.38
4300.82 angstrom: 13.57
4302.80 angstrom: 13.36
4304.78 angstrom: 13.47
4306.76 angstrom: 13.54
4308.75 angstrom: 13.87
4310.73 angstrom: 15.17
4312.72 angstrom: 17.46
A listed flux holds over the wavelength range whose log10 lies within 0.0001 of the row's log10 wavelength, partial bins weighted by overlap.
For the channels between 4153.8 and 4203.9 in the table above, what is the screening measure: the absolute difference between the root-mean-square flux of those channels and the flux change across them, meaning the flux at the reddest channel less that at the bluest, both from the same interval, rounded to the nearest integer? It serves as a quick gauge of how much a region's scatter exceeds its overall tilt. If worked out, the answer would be 18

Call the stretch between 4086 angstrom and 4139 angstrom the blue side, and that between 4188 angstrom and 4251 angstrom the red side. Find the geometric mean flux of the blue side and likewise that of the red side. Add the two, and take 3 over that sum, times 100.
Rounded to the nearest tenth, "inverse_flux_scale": 8.1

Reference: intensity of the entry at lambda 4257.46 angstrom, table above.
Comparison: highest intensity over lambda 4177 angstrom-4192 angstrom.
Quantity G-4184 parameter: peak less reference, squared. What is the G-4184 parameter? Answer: 4.3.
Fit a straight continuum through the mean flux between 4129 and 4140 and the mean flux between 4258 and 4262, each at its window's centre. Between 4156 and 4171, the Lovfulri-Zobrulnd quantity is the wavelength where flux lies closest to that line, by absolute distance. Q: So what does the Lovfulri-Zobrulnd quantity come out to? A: 4166.30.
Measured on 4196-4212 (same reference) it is 4200.98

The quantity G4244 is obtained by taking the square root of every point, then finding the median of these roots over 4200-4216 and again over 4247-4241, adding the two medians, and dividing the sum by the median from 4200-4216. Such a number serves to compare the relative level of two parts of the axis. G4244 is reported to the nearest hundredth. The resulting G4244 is 1.99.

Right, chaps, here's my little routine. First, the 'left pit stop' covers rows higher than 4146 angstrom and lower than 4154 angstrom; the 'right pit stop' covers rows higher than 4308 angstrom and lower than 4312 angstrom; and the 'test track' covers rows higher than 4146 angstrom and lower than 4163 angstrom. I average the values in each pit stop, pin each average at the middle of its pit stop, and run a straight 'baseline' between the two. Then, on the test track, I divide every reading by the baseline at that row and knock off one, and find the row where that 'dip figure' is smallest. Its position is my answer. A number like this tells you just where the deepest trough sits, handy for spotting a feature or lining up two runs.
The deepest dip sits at 4150.98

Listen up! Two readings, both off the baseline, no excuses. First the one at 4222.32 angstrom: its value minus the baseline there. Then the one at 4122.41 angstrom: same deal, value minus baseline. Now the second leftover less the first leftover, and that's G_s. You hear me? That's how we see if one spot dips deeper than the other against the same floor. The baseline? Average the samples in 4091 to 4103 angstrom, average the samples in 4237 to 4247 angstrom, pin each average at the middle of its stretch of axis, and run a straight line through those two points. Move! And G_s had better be 1.5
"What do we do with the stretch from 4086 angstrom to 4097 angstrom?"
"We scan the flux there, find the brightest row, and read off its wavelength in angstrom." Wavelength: 4086.49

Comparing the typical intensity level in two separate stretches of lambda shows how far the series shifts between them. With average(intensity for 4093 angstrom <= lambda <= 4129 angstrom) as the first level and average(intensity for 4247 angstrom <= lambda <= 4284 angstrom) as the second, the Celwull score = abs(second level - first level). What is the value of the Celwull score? 1.54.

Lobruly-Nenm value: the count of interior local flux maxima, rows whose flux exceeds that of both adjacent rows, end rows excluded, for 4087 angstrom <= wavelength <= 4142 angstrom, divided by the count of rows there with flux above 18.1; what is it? 0.167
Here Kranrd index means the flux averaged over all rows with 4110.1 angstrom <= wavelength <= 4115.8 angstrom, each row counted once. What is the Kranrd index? 17.1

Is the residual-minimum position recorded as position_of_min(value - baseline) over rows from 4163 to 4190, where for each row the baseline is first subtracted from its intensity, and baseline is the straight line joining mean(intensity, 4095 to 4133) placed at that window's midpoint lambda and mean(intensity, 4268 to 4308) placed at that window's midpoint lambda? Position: 4181.68 angstrom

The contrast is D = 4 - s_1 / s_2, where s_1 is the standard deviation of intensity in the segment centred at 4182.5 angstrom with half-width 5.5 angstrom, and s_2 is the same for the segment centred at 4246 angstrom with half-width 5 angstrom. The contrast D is 2.6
